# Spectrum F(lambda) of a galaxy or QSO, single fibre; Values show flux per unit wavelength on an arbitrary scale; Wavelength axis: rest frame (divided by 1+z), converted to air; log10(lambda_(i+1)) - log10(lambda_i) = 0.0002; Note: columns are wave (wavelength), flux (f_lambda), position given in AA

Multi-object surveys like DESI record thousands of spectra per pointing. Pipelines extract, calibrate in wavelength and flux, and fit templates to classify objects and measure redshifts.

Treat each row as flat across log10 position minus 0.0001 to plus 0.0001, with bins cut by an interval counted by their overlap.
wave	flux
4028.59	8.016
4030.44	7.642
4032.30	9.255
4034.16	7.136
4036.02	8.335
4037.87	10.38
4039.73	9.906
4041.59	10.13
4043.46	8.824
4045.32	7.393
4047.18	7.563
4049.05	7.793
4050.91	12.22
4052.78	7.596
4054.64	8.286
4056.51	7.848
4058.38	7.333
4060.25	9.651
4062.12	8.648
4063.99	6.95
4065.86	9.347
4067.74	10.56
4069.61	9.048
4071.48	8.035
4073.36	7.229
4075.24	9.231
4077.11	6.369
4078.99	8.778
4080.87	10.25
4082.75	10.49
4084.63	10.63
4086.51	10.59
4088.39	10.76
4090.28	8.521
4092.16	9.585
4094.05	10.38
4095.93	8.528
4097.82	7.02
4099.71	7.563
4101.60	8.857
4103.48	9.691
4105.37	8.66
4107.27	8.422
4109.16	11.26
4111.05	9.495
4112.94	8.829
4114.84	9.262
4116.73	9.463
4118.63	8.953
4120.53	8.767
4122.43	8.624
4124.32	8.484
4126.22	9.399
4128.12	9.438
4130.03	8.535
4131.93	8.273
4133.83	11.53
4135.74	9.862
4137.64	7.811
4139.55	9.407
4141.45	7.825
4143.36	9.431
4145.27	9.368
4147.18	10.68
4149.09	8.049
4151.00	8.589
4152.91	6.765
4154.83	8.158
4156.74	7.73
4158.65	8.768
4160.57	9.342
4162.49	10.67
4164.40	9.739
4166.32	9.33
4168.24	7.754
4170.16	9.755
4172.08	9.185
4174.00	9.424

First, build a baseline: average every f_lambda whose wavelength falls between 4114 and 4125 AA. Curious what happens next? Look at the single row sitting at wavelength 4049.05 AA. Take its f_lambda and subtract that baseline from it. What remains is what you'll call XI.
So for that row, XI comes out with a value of -1.1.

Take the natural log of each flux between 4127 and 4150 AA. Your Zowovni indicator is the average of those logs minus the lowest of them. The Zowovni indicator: 0.155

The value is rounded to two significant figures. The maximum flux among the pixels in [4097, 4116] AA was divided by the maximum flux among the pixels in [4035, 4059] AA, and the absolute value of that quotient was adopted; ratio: 0.92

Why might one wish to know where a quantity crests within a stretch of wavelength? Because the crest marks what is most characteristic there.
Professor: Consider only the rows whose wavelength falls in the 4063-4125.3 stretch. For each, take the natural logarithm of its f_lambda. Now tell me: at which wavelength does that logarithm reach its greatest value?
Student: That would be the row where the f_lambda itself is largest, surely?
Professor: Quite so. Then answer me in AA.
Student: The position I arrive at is 4109.16 AA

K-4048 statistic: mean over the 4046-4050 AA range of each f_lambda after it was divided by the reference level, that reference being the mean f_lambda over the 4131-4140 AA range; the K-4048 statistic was 0.82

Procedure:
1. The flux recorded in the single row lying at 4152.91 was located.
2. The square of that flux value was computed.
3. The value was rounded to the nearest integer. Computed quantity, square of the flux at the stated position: 46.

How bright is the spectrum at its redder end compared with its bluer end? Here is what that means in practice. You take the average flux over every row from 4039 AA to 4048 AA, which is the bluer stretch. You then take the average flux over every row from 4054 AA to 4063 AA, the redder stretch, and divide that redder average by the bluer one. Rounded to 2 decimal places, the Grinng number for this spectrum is 0.95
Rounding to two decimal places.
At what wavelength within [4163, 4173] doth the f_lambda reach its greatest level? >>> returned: 4170.16 AA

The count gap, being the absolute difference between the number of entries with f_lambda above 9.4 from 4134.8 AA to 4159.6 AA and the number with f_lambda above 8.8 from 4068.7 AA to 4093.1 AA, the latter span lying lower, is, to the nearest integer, 4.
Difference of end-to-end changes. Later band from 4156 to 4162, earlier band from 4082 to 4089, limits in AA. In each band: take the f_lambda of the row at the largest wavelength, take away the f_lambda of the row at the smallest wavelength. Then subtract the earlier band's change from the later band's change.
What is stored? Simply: 1.3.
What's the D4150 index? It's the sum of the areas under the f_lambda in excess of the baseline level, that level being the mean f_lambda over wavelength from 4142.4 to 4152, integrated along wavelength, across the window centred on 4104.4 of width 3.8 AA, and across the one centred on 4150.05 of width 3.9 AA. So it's -3.6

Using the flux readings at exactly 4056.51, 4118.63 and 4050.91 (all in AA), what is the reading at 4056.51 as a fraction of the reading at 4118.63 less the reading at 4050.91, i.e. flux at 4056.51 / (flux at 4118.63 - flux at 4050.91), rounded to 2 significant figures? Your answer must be -2.4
